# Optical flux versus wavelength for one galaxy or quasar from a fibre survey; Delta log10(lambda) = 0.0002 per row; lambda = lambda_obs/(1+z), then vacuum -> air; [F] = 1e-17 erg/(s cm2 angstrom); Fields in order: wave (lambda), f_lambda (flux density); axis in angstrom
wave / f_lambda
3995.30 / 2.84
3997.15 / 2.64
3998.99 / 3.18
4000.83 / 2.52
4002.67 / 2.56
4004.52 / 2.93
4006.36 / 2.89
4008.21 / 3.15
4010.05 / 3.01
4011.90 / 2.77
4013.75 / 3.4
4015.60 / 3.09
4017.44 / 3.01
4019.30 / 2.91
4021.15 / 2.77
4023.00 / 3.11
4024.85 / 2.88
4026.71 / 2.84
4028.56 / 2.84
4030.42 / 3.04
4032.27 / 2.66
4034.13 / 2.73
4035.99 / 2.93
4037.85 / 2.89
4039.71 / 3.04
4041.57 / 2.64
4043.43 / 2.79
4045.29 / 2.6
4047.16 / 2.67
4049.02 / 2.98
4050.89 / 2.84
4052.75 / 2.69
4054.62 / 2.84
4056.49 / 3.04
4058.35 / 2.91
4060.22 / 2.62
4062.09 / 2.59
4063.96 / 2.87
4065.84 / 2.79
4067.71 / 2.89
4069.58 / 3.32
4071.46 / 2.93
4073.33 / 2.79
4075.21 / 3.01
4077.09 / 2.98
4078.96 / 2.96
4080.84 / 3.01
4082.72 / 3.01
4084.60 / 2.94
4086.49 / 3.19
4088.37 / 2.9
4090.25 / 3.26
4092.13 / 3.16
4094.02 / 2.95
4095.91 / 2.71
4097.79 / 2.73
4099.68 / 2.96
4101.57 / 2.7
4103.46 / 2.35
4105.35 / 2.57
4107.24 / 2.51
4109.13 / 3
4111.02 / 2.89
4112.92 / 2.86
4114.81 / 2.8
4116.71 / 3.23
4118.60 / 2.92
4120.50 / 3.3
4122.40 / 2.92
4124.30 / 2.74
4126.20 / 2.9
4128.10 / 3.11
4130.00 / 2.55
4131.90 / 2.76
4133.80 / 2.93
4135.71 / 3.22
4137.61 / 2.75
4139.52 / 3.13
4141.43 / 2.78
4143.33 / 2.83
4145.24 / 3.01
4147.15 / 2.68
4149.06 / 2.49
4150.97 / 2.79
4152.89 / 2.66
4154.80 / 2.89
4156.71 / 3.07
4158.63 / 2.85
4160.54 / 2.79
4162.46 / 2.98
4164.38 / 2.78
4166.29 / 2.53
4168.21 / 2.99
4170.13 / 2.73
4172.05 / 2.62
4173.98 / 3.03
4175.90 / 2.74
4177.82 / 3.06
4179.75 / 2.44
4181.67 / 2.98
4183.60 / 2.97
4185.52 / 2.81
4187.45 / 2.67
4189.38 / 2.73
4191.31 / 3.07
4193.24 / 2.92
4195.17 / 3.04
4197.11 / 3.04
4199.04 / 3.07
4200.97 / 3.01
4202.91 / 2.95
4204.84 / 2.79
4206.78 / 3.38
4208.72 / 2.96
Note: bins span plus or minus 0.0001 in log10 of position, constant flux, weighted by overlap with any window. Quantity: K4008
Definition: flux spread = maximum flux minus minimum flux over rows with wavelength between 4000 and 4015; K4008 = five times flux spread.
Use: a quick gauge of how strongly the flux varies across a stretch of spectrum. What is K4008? 4.4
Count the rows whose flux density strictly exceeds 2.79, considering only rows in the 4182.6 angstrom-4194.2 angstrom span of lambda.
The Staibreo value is 4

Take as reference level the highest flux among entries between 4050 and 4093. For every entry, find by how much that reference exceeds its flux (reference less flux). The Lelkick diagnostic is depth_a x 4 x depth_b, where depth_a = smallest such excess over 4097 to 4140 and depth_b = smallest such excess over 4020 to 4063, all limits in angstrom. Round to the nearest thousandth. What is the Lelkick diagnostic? 0.017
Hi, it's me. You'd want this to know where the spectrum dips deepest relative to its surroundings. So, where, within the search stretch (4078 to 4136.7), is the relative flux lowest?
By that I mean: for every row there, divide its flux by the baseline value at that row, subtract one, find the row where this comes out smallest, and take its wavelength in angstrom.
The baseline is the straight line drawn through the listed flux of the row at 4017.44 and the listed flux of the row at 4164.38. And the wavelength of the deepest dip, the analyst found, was 4103.46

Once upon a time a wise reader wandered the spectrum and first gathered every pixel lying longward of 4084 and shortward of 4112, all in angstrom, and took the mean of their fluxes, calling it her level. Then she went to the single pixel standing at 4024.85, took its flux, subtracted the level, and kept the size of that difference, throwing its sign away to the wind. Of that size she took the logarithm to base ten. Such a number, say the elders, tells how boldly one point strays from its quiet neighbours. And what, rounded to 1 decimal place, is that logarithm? -1.6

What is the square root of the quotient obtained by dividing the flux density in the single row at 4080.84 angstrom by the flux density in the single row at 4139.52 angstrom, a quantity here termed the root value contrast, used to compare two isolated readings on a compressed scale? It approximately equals 0.98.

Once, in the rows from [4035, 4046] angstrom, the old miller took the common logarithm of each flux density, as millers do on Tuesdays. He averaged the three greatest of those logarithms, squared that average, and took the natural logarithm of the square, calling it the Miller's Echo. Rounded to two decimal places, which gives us -1.51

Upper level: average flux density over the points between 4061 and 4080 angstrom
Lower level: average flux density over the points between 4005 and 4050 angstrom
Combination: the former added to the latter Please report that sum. 5.81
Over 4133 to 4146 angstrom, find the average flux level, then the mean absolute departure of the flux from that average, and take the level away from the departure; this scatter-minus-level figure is -2.80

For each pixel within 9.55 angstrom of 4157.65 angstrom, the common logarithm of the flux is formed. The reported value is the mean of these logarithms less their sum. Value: -3.99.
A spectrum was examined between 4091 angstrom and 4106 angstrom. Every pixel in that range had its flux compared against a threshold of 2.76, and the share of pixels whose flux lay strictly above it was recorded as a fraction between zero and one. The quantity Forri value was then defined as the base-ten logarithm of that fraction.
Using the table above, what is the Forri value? -0.43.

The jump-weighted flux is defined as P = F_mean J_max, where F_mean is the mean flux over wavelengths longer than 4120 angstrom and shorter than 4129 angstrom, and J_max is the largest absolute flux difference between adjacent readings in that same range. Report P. 1.1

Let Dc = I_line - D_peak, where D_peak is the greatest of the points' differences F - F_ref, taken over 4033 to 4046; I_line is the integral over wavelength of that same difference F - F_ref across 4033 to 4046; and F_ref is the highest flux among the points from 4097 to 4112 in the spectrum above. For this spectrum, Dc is -2.6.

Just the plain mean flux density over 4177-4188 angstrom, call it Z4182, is 2.82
